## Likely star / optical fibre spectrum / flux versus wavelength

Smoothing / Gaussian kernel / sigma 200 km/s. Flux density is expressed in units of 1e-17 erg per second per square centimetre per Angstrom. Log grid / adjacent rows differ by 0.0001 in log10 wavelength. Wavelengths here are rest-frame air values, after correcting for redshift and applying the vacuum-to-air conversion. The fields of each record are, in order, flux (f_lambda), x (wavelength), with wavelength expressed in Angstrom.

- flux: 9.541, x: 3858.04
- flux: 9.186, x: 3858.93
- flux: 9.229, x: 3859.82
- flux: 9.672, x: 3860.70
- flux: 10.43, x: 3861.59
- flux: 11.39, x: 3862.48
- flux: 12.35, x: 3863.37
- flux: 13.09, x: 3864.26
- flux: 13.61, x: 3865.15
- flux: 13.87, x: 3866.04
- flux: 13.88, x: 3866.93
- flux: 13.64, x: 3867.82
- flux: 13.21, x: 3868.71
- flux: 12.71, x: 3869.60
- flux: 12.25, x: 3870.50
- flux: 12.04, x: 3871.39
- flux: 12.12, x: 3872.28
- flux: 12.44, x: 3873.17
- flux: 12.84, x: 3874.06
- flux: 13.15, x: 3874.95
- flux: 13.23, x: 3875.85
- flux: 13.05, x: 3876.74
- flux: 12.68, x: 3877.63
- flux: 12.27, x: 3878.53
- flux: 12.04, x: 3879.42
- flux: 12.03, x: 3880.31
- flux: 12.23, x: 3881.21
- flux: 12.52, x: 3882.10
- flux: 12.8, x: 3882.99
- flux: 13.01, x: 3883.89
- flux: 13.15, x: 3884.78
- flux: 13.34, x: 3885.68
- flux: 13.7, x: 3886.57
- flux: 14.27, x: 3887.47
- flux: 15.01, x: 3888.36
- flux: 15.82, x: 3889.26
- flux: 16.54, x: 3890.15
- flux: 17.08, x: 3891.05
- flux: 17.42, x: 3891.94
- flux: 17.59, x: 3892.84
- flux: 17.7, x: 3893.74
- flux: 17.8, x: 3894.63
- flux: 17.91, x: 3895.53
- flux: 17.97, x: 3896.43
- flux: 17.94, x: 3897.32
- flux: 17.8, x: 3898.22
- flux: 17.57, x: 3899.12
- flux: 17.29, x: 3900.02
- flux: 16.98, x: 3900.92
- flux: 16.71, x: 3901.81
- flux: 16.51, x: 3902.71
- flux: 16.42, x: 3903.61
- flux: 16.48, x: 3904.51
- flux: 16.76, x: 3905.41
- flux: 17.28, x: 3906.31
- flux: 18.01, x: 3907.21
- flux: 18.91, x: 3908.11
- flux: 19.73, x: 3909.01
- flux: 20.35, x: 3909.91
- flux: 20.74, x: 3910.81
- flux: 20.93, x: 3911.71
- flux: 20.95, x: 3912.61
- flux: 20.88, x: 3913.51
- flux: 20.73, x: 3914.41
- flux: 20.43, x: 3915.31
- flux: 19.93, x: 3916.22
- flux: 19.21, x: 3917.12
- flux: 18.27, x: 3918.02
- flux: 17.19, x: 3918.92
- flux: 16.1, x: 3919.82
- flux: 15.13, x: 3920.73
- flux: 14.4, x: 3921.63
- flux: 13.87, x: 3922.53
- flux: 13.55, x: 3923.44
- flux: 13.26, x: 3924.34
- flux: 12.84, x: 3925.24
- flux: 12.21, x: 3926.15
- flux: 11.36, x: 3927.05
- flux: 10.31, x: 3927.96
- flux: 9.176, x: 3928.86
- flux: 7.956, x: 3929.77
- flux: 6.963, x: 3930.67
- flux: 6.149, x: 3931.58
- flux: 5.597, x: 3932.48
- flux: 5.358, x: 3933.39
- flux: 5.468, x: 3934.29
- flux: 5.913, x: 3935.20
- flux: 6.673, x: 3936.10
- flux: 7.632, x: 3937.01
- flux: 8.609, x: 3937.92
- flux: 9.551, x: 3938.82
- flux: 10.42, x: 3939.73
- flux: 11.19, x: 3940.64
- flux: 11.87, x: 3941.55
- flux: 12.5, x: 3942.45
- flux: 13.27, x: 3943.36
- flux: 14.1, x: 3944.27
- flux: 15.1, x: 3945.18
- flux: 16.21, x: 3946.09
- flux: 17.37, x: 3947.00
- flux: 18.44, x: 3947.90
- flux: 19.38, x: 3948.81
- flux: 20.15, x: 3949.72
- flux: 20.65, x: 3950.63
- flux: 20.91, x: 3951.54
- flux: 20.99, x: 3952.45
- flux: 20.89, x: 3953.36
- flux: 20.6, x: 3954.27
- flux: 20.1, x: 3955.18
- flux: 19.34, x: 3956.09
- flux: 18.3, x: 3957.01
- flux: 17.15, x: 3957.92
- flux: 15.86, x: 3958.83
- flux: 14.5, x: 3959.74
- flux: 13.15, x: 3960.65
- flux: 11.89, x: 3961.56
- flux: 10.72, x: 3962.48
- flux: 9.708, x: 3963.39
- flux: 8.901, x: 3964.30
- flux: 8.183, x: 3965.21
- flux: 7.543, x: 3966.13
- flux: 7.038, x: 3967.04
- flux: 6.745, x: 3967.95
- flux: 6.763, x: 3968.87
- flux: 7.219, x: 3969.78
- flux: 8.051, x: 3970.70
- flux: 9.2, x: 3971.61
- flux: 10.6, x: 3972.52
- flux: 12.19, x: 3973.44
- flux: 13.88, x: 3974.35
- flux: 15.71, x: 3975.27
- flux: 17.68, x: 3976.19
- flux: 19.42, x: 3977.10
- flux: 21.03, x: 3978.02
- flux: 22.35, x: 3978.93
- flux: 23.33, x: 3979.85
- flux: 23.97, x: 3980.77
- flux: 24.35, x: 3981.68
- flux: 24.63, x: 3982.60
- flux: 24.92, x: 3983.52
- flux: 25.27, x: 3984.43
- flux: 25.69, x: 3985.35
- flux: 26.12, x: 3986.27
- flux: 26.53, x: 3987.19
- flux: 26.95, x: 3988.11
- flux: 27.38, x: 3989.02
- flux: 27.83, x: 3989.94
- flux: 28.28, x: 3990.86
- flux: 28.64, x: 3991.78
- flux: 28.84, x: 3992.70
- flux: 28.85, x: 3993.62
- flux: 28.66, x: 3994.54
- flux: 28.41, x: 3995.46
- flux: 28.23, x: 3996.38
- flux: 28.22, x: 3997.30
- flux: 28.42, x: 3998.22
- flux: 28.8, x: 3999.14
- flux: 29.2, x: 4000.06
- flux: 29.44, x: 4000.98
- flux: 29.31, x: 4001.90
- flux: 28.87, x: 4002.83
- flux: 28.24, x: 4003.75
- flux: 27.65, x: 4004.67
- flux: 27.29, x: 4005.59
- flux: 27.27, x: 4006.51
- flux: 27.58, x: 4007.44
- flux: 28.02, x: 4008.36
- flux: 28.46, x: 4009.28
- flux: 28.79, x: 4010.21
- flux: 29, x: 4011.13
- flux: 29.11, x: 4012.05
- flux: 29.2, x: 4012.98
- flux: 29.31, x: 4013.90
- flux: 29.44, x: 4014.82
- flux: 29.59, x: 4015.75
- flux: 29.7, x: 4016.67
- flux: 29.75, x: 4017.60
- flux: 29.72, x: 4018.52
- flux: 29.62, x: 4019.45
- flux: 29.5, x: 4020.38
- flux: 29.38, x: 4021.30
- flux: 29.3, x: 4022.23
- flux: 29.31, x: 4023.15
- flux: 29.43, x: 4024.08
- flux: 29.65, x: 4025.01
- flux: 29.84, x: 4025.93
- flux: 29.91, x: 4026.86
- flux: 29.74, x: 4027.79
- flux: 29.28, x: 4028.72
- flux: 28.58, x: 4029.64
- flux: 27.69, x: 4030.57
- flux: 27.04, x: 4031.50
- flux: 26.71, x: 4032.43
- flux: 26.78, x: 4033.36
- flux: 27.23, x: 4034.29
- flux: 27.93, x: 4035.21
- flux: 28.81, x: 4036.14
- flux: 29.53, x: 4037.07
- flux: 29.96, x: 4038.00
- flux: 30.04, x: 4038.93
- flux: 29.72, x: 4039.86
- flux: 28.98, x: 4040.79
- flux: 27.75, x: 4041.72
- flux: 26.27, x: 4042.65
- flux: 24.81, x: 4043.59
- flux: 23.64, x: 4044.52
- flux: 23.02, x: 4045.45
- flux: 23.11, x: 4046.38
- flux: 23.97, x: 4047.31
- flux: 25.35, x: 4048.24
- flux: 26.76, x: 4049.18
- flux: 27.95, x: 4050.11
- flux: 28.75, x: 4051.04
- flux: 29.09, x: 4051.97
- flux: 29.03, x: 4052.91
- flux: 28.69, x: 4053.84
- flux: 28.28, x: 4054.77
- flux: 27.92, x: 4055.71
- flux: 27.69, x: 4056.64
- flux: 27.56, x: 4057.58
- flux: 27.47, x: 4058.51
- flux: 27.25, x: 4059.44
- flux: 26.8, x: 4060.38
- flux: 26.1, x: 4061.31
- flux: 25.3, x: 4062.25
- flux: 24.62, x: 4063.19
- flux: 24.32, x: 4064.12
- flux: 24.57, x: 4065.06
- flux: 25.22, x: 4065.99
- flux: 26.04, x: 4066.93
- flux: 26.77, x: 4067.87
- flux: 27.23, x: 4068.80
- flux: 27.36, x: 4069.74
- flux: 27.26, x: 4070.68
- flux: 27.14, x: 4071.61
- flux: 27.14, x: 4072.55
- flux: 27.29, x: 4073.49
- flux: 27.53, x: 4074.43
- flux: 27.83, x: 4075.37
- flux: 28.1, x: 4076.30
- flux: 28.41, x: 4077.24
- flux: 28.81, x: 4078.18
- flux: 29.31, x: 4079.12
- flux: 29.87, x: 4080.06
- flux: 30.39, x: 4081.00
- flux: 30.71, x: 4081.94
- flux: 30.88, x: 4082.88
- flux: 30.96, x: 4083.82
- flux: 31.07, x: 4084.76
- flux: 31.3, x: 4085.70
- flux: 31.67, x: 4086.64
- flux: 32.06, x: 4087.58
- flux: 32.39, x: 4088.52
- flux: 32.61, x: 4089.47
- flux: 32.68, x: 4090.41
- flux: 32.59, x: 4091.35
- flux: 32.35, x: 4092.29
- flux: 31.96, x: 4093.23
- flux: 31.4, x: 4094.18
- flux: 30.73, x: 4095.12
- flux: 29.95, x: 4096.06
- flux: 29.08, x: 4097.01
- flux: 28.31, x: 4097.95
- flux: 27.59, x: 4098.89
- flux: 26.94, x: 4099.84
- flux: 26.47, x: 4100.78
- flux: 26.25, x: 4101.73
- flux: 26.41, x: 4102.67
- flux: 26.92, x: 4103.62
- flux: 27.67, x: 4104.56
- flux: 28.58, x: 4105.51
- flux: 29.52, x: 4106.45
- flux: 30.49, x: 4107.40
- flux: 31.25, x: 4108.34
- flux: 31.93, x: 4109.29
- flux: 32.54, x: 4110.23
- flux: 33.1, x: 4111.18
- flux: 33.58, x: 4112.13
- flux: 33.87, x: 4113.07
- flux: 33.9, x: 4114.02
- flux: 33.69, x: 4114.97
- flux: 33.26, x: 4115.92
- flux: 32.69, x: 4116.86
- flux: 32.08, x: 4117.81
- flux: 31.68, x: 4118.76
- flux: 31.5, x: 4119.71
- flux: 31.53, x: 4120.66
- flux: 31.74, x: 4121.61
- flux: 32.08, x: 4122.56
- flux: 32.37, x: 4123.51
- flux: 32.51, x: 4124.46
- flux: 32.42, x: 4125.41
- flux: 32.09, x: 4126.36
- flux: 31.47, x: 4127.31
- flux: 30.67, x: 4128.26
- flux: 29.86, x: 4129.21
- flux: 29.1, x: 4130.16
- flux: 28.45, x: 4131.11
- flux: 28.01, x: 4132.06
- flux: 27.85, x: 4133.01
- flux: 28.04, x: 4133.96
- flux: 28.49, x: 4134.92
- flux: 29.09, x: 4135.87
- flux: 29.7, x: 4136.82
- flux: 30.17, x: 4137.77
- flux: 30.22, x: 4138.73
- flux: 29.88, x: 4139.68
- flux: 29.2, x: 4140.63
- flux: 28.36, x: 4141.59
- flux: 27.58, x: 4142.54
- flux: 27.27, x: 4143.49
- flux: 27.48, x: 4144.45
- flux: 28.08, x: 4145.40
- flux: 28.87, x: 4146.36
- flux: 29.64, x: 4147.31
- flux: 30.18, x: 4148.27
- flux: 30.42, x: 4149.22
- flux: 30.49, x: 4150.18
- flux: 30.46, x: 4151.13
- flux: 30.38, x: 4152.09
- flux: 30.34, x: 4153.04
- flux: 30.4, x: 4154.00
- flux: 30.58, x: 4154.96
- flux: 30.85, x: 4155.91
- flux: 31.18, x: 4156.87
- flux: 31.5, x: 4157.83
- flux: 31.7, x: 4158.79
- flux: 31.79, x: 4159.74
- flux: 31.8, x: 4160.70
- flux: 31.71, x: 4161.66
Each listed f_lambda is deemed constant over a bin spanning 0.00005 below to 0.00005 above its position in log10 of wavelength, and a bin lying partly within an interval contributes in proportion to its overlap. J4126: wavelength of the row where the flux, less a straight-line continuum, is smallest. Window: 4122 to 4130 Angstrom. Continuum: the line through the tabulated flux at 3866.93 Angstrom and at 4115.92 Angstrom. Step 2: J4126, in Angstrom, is 4129.21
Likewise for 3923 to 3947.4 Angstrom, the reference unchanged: 3933.39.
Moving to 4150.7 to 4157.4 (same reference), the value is 4154.00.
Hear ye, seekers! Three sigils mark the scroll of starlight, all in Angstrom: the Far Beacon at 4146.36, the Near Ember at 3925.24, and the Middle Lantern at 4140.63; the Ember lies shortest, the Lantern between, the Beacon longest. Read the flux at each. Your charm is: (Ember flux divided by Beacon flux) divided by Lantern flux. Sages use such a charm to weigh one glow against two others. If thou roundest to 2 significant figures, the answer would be 0.015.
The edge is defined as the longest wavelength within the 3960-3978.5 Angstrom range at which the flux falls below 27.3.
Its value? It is 3978.02 Angstrom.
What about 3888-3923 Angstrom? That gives 3922.53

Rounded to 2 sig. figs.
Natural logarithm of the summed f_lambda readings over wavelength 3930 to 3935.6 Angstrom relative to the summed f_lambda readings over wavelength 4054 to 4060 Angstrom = -1.5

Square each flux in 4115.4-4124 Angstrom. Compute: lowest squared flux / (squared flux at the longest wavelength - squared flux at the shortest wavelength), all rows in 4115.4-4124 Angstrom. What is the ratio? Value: -17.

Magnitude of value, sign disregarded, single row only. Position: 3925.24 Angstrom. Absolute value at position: 12.8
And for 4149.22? 30.4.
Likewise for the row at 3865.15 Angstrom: 13.6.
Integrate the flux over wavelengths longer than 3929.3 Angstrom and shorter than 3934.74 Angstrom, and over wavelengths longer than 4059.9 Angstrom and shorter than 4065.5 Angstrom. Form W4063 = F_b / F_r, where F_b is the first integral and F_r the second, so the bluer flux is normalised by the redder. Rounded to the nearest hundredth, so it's 0.24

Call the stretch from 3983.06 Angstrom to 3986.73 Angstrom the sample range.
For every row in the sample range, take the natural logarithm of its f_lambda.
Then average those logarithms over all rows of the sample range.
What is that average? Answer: 3.2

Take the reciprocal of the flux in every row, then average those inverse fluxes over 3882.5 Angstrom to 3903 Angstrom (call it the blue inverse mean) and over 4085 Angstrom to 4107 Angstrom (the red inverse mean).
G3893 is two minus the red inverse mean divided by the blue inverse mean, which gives 1.5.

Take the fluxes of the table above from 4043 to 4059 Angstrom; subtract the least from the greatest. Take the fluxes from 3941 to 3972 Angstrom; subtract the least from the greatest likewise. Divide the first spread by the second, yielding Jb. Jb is 0.43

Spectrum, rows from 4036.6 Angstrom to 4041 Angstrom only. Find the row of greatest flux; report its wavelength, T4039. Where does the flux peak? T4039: 4038.93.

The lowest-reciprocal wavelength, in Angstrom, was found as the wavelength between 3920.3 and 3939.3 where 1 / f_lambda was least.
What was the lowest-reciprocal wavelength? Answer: 3920.73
